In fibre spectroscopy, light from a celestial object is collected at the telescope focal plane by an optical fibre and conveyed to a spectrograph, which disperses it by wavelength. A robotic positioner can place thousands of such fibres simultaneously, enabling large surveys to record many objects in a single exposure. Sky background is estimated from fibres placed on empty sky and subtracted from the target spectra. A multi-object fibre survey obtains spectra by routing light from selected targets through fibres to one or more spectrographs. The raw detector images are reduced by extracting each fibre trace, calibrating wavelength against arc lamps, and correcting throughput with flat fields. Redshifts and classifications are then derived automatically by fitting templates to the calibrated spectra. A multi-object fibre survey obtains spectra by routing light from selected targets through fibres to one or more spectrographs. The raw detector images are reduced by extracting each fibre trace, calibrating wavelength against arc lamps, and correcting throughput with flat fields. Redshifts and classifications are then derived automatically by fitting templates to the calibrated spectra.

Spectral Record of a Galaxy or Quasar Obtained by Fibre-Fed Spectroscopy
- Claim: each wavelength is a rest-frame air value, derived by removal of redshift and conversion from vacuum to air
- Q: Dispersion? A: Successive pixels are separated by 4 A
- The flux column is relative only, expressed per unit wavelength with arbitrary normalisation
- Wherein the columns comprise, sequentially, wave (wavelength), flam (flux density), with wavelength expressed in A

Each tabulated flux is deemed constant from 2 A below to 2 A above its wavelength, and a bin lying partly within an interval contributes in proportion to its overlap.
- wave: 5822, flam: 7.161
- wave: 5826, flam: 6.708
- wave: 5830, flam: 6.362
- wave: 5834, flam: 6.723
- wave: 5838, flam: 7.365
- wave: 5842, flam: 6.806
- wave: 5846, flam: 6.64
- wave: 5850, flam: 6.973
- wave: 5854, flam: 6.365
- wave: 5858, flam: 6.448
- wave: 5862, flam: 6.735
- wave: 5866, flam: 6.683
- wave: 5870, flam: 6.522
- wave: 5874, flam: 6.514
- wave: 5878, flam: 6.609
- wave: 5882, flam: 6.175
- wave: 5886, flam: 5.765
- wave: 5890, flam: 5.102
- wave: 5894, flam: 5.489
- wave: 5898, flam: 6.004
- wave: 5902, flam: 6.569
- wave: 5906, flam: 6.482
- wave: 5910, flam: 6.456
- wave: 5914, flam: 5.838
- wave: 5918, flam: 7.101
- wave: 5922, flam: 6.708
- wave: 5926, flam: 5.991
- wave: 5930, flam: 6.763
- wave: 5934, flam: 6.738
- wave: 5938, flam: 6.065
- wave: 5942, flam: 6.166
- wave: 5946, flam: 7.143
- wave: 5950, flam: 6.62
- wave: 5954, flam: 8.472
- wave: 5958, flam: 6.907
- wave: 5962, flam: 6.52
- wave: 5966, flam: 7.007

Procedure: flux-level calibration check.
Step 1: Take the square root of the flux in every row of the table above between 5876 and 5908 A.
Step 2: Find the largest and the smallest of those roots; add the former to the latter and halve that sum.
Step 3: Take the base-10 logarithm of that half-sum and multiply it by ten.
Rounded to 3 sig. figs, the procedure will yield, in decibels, 3.83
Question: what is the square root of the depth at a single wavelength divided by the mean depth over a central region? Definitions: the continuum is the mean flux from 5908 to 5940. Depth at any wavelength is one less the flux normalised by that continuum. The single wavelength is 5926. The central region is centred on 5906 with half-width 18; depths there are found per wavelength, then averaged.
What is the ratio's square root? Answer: 1.3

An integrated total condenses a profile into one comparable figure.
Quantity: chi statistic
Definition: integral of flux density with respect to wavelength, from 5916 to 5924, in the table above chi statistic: 55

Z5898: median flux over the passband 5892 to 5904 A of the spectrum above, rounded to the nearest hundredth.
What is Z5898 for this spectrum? 6.00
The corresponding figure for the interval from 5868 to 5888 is 6.51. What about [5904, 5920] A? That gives 6.47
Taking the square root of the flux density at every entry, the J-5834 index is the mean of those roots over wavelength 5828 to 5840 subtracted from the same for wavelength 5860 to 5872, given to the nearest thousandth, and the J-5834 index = -0.032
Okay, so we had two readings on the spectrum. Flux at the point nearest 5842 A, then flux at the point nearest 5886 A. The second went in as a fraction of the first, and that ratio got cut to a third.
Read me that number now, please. 0.28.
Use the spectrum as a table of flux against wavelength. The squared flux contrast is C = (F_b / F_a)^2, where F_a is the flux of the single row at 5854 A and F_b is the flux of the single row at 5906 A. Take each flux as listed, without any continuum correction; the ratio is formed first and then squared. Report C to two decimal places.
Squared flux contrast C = 1.04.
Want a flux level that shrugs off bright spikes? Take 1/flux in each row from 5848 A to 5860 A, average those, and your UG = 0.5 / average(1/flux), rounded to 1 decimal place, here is 3.3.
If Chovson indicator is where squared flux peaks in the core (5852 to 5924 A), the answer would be 5918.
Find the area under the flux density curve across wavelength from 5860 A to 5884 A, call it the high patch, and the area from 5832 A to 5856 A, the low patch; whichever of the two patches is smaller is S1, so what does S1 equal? 157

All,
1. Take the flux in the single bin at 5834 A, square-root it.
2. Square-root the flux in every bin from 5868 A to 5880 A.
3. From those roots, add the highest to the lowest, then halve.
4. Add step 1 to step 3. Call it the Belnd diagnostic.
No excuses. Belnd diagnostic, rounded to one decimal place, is 5.2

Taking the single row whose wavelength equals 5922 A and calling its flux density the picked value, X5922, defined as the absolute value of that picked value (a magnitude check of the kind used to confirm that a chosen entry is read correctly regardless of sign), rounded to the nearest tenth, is 6.7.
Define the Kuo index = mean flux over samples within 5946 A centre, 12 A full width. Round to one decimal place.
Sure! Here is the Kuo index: 6.6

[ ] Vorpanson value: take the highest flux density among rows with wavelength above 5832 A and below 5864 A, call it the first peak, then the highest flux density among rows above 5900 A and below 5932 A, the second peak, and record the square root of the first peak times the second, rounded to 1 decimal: 7.2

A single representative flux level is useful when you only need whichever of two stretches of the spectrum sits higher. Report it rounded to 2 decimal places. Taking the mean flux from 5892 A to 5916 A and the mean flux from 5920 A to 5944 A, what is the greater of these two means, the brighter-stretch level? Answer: 6.41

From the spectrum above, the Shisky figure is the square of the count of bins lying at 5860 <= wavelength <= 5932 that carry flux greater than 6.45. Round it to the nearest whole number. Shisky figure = 121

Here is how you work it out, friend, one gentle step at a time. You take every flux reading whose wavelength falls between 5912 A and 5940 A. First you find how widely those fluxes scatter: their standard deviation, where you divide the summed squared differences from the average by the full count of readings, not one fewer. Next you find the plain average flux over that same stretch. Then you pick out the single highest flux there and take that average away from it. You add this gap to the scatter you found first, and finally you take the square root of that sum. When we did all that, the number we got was 1.04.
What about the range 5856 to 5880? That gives 0.50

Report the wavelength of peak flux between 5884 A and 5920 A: 5918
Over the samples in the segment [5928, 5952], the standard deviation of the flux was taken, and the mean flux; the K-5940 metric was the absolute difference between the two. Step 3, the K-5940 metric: 6.2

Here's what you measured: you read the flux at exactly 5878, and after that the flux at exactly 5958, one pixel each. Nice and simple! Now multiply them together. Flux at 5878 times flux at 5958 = 46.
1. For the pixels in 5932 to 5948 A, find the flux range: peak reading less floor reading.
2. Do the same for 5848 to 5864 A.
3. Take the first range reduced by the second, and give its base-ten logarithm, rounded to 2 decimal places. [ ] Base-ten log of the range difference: -0.33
